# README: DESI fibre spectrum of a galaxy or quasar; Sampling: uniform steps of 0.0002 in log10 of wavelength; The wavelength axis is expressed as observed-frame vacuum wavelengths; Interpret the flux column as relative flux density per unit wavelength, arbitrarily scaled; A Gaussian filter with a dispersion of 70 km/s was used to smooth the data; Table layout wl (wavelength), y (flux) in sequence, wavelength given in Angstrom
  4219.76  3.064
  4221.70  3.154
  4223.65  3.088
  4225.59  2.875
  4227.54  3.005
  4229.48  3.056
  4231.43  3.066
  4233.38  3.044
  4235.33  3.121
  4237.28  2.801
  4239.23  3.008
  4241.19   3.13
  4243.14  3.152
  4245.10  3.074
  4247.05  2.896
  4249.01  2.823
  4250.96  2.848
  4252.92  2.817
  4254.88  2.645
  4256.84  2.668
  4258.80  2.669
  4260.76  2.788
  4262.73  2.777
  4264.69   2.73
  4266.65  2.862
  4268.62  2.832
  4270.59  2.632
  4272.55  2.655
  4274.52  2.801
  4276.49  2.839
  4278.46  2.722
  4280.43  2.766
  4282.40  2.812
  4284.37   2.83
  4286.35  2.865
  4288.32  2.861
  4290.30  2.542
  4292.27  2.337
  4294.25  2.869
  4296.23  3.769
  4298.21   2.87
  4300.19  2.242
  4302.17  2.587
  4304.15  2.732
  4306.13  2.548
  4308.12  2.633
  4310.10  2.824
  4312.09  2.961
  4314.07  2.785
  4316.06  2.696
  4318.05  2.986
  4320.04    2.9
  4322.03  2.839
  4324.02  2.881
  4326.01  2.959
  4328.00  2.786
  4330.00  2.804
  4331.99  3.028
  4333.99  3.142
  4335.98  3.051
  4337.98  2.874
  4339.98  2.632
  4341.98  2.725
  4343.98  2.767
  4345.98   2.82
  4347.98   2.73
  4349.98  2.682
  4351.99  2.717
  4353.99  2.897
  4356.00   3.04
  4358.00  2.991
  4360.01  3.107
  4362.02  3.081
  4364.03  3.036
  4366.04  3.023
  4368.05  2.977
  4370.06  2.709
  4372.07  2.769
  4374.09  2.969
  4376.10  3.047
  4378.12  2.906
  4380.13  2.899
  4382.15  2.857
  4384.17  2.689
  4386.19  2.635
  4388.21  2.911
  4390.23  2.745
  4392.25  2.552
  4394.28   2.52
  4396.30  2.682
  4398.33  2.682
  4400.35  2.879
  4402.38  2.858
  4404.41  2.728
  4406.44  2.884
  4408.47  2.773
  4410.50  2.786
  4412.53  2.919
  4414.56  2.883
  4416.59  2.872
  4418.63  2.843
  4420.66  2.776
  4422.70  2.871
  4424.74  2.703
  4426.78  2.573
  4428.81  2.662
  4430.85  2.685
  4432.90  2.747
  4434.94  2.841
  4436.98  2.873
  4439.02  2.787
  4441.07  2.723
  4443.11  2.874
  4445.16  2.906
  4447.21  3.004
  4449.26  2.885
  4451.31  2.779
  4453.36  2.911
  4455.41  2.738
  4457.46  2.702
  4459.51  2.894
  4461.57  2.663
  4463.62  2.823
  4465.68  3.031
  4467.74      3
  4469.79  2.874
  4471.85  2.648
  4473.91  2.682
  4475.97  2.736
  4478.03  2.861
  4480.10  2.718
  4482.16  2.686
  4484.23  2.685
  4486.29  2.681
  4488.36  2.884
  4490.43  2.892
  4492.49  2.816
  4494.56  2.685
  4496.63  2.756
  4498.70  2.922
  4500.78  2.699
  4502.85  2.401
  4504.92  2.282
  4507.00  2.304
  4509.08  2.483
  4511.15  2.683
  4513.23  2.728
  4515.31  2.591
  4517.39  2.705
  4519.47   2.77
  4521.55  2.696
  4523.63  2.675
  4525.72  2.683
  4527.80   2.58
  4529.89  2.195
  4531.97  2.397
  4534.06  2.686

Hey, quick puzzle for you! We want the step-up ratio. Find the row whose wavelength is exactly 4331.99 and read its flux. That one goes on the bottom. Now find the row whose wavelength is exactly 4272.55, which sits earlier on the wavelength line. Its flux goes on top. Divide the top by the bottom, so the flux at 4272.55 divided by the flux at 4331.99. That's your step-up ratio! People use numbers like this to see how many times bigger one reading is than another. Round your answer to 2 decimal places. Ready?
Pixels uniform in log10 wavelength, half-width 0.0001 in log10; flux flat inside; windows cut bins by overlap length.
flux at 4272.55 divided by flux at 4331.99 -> 0.88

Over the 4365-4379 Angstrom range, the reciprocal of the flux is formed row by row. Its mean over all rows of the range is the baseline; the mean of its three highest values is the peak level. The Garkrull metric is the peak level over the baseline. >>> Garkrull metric 1.042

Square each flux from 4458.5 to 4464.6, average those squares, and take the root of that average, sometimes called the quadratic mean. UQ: 2.80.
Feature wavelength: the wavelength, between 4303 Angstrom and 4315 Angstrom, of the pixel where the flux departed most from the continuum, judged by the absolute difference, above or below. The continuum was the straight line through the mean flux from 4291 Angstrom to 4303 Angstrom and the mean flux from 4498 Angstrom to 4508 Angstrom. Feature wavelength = 4306.13 Angstrom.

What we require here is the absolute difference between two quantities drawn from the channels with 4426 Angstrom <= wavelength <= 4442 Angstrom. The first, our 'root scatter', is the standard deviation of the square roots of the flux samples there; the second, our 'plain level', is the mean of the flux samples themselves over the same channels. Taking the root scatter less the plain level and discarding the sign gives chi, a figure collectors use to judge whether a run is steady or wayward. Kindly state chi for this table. 2.71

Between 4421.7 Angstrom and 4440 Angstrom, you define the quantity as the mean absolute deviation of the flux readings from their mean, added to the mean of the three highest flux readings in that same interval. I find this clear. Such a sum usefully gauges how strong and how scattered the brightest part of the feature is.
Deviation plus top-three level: 2.95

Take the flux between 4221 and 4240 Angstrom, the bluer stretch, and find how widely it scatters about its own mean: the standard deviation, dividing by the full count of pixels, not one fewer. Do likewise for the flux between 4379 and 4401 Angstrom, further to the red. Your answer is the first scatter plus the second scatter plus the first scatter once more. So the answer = 0.34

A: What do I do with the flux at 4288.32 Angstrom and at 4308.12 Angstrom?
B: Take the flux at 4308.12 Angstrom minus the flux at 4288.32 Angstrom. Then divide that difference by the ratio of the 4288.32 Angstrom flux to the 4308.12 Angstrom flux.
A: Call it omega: -0.21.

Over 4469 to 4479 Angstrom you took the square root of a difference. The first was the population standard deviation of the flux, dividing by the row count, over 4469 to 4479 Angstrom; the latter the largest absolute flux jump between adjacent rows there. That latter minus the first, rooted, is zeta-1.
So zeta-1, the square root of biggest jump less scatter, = 0.37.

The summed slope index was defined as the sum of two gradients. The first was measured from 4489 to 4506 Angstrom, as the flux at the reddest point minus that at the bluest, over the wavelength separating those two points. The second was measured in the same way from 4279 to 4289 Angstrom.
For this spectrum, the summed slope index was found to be -0.03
